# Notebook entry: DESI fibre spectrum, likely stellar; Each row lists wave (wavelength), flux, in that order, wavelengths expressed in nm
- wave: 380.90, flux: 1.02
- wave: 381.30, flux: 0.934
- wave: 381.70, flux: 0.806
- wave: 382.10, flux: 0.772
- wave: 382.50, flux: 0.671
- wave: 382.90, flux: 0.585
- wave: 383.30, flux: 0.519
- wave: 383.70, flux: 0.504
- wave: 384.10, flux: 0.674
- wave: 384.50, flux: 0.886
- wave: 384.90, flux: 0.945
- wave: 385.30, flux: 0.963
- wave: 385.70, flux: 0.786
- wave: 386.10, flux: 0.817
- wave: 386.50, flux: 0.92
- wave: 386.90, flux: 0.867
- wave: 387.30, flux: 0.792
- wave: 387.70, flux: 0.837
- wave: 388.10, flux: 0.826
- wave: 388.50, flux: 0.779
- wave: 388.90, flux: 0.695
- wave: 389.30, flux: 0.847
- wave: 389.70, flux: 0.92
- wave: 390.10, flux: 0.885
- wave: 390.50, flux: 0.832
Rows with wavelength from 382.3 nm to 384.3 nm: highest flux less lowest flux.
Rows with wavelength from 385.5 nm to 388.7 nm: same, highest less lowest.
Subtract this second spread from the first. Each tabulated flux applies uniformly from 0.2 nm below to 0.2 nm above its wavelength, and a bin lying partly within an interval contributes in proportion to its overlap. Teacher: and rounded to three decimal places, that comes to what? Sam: 0.029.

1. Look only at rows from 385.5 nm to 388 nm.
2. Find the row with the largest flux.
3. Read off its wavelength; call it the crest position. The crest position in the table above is 386.50 nm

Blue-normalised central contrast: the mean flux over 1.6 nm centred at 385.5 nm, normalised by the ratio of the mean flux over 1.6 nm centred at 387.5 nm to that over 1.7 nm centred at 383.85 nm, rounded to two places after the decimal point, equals 0.68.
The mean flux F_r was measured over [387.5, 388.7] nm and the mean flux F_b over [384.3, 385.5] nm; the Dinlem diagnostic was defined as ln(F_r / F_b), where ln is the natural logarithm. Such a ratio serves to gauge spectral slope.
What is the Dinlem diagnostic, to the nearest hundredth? -0.13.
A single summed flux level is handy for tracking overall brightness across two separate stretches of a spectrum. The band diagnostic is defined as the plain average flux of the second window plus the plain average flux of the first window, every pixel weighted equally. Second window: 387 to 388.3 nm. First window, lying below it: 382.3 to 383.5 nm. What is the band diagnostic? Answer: 1.41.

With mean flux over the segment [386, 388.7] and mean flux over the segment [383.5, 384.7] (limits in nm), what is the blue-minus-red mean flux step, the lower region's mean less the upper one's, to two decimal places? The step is -0.15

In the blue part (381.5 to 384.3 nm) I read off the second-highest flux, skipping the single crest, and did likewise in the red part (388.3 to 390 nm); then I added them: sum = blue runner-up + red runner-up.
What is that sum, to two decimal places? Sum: 1.62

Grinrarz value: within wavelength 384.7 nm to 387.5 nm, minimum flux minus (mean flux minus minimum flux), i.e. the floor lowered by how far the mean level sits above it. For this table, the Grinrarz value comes 0.70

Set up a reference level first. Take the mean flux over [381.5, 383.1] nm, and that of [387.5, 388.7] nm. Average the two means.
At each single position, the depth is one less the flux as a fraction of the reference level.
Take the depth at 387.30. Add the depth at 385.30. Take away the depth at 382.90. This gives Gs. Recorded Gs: -0.54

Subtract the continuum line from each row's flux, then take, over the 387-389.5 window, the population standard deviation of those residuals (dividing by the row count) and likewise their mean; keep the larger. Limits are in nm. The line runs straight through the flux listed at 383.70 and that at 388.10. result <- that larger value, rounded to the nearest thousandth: 0.078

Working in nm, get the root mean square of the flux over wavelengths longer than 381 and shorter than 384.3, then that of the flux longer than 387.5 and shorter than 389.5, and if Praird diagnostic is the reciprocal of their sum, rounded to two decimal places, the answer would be 0.67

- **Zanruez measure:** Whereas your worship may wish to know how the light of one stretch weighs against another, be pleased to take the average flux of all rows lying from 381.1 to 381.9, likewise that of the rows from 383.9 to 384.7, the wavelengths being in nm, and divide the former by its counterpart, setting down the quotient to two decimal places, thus 1.12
